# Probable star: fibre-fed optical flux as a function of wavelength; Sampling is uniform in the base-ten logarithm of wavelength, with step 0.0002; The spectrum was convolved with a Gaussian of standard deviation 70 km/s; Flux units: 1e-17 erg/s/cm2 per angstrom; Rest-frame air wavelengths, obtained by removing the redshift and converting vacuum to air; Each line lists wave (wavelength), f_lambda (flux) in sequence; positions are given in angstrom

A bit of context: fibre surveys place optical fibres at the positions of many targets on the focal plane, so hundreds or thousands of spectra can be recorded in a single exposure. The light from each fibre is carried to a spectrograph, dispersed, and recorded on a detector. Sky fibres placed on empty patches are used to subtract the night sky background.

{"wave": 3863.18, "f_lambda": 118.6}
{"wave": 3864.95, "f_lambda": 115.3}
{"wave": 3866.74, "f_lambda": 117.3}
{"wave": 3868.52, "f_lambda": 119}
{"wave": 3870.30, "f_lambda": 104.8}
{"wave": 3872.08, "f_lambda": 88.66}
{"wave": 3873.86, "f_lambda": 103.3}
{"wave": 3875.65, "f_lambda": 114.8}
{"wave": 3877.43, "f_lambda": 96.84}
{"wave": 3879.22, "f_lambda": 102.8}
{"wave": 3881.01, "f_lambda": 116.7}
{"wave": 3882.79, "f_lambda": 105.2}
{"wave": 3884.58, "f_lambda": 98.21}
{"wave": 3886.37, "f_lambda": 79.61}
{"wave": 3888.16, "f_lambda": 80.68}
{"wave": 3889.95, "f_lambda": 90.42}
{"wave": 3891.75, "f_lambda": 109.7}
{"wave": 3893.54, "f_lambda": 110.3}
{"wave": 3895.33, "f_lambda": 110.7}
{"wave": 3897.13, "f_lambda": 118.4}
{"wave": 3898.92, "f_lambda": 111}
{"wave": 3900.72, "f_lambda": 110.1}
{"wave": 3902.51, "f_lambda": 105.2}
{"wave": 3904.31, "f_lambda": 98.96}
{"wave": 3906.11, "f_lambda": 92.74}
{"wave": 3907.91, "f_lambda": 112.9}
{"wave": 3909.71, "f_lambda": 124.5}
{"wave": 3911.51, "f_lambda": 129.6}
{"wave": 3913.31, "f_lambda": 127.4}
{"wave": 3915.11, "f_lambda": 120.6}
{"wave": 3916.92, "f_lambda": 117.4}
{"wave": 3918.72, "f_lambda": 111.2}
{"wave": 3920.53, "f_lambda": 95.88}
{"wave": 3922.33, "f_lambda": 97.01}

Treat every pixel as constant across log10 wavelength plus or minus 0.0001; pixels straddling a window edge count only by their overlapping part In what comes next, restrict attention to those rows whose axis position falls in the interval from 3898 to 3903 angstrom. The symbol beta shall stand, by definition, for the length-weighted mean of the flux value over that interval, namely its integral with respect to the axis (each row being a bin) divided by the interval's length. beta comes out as 109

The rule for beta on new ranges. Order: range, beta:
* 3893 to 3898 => 113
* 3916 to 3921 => 109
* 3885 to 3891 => 85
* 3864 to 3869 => 117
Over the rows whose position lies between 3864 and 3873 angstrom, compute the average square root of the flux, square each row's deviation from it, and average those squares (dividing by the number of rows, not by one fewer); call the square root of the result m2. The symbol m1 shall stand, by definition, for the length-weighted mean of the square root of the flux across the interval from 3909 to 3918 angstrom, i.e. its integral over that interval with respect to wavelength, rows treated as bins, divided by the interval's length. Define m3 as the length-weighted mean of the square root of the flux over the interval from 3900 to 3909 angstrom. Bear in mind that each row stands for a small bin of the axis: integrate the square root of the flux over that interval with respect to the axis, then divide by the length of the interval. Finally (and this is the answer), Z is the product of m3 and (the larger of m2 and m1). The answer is 114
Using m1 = 11.1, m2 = 0.56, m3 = 10.2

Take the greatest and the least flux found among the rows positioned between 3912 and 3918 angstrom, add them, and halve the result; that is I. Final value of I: 122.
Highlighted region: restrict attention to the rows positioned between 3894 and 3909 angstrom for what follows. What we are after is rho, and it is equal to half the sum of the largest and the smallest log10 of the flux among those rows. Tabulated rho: 2.02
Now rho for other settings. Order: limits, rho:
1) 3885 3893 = 1.97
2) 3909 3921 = 2.05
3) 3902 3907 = 1.99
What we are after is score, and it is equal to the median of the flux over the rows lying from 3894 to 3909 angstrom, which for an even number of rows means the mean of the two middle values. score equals 110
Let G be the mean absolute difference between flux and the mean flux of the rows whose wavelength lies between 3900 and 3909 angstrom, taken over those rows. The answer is 7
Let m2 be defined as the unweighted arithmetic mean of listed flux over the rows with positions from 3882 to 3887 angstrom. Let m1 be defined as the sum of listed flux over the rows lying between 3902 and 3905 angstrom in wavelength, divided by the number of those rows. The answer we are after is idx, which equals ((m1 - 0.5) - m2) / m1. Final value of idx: 0.07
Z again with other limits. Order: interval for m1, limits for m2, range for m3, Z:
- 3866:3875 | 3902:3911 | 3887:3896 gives 103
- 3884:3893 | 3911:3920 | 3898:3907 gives 98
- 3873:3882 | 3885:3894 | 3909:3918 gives 115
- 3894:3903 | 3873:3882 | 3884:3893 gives 101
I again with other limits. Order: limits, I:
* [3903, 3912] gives 111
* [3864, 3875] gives 104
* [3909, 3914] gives 127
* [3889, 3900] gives 104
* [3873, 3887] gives 98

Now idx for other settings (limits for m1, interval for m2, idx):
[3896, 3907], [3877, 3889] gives 0.08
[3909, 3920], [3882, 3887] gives 0.22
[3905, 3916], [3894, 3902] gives 0.04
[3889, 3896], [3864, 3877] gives -0.04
